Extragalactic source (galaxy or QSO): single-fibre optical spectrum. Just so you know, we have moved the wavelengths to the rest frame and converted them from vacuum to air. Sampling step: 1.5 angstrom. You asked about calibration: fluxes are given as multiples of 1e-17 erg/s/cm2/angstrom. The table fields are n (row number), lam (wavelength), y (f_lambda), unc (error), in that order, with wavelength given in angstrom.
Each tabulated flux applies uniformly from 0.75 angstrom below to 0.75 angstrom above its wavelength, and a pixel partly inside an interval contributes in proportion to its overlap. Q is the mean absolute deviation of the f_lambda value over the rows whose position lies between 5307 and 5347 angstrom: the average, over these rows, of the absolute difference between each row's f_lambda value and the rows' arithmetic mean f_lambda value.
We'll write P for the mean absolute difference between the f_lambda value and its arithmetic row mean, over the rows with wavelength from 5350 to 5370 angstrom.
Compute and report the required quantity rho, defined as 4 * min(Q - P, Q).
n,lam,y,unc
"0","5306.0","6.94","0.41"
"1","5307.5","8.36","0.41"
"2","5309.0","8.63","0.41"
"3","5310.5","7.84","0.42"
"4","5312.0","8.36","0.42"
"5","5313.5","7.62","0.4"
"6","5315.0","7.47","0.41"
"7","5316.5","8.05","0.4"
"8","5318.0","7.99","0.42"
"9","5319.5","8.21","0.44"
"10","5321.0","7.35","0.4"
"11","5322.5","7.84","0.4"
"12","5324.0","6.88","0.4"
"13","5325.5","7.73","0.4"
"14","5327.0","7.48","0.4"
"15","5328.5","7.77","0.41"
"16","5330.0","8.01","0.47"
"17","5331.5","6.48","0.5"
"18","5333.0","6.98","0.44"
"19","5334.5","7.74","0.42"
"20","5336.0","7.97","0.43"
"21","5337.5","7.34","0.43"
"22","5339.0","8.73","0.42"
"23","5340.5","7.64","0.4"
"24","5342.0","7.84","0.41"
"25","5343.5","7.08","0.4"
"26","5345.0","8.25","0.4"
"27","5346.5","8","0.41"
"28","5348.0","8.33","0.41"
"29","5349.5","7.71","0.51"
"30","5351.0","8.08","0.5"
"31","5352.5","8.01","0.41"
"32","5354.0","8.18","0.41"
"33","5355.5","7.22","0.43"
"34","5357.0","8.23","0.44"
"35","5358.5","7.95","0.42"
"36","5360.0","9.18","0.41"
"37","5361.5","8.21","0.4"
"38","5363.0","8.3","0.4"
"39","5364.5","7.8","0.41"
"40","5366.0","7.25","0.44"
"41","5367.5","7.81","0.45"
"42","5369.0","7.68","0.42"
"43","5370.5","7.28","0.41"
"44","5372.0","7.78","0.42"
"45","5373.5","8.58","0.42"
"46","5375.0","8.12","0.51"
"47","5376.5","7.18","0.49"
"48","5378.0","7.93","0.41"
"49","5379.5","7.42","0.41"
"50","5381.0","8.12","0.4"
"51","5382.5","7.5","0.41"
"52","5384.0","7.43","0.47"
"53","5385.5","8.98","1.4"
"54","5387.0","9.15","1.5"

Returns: 0.21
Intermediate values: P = 0.345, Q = 0.399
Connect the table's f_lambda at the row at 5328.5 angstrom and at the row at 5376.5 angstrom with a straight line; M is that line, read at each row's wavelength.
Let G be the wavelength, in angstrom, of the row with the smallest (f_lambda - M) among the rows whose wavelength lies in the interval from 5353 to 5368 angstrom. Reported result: 5355.5 angstrom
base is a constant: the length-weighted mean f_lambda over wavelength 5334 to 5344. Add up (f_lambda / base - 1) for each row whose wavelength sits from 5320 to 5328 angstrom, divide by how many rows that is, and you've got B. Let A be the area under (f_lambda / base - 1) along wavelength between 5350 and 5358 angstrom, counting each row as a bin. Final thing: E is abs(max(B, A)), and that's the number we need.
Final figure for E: 0.161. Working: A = 0.16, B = -0.04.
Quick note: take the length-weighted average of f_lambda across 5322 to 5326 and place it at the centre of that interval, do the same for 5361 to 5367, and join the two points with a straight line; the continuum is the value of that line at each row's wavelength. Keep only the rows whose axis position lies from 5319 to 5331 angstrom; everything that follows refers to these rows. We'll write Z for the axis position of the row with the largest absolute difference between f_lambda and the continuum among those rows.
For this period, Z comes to 5319.5 angstrom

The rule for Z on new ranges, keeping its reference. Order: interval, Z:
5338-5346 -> 5339.0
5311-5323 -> 5312.0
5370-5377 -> 5376.5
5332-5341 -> 5339.0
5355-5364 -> 5360.0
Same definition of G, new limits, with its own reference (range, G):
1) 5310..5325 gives 5324.0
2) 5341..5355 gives 5343.5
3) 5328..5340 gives 5331.5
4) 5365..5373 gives 5366.0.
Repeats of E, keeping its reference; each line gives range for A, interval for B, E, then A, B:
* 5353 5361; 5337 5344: 0.379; 0.38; -0.01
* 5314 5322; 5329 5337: 0.029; 0.03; -0.04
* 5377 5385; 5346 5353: 0.032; -0.08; 0.03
